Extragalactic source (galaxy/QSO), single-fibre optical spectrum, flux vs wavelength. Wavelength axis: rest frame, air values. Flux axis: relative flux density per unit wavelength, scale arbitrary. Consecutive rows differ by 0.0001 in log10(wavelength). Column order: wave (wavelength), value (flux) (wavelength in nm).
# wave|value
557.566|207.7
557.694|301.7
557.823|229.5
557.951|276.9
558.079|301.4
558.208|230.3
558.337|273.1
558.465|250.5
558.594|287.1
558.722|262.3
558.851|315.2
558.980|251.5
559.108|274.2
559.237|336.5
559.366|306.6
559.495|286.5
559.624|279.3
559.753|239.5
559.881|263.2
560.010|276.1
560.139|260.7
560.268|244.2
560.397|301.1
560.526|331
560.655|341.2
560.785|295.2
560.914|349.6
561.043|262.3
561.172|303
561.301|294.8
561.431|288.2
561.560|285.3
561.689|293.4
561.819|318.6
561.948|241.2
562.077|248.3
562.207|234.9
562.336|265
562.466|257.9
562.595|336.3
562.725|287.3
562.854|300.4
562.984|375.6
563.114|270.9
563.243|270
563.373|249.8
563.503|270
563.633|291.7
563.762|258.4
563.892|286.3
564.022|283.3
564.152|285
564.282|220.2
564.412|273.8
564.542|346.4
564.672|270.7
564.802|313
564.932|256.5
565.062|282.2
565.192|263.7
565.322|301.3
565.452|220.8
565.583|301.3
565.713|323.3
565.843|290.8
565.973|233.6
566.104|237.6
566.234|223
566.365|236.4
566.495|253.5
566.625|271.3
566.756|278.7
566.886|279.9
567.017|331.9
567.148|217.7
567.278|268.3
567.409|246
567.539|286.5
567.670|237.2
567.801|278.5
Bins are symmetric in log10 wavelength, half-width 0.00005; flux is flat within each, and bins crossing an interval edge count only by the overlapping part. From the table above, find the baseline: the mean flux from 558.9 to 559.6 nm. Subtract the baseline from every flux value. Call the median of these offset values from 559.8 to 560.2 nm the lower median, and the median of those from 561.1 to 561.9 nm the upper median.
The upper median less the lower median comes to 31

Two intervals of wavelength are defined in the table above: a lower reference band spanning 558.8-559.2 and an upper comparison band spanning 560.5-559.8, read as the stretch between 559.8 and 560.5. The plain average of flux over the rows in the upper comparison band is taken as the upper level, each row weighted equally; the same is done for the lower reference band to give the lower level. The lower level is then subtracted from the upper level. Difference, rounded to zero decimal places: -11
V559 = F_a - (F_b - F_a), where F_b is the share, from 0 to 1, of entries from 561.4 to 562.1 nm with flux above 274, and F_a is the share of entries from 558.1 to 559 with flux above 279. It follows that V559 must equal -0.1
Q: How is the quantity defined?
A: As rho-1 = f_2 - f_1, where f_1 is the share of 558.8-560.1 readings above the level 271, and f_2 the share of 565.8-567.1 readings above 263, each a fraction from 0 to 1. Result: -0.2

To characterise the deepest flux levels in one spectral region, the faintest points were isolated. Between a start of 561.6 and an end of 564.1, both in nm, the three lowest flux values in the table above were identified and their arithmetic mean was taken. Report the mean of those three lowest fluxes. 241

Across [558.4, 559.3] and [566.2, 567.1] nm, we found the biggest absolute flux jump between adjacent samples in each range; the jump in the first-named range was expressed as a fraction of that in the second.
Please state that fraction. 1.2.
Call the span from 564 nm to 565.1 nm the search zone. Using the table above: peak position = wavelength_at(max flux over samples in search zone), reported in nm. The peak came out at 564.542 nm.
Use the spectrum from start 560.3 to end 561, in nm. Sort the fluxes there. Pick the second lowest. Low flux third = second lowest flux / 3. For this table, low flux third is 100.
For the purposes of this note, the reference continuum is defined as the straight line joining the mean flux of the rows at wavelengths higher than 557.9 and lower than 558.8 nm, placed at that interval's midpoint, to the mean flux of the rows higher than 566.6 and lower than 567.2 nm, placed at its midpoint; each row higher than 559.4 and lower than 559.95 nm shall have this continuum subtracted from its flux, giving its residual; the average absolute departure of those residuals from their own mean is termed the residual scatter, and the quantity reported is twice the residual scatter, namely 32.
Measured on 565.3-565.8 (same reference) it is 66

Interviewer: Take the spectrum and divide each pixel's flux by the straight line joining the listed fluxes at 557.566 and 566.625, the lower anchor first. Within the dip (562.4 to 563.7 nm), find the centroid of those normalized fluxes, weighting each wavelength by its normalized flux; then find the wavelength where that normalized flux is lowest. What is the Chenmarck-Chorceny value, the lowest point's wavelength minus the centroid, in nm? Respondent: 0.34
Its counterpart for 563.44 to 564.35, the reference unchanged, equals 0.40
